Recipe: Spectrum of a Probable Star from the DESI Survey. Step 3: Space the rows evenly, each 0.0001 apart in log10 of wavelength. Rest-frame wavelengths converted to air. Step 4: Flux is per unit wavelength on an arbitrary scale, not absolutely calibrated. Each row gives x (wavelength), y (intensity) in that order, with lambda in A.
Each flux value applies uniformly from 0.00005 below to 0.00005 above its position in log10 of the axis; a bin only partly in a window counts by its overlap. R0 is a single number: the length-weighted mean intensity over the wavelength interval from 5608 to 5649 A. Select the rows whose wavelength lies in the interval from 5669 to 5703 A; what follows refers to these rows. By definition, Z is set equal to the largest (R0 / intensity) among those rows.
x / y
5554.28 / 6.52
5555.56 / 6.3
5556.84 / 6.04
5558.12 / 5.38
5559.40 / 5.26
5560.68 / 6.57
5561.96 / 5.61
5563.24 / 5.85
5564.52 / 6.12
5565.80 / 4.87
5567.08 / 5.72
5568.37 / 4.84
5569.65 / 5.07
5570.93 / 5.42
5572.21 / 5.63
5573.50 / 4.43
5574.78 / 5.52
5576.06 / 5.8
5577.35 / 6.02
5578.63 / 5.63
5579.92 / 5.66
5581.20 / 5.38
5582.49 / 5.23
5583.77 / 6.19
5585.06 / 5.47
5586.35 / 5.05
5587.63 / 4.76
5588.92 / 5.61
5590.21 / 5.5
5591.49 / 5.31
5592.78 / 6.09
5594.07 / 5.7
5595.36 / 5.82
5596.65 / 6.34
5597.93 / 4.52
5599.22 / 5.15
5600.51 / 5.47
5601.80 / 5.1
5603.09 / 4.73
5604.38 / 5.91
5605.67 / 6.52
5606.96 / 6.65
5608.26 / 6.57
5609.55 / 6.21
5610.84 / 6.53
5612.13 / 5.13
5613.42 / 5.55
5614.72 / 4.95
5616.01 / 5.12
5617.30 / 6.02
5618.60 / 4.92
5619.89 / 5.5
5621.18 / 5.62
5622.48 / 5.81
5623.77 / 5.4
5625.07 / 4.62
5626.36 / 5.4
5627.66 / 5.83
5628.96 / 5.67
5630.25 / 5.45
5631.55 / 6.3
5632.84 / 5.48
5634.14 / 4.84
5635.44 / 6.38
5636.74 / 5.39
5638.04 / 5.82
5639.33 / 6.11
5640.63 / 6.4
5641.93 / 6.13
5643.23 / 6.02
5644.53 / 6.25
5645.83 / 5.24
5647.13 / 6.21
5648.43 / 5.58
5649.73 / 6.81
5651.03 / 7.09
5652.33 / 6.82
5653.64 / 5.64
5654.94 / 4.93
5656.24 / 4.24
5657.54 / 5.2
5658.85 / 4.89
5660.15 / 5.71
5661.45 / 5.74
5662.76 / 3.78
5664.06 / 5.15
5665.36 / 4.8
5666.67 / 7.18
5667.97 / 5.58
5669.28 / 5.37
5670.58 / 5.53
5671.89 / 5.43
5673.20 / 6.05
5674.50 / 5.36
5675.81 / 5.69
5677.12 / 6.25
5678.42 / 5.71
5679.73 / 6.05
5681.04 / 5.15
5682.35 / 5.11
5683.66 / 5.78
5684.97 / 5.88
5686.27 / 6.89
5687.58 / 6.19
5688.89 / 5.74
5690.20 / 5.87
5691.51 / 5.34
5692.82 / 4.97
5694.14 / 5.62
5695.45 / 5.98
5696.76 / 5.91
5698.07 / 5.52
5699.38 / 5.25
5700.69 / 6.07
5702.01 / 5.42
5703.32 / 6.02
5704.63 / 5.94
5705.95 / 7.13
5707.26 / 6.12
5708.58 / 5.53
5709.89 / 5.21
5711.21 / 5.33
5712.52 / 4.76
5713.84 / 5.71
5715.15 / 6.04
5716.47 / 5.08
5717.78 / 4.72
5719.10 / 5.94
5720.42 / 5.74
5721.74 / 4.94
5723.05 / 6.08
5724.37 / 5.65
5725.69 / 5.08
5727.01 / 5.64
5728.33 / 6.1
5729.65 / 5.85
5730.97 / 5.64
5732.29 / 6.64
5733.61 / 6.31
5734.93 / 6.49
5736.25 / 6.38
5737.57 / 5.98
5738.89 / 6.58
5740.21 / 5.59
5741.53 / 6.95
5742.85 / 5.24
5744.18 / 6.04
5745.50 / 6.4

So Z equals 1.15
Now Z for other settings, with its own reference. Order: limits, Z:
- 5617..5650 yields 1.23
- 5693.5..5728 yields 1.21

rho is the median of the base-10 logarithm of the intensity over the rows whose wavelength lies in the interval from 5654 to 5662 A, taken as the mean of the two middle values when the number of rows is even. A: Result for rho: 0.70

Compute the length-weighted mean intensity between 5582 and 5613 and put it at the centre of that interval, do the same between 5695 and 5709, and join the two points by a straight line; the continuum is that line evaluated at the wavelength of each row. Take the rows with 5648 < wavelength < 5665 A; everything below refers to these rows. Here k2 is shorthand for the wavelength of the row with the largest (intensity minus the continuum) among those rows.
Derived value 5651.03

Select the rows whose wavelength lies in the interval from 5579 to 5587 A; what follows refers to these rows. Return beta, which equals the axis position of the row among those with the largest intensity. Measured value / 5583.77 A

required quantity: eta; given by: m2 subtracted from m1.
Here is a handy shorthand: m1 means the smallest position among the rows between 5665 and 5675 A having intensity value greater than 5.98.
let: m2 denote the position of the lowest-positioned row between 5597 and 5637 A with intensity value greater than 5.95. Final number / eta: 61.0 A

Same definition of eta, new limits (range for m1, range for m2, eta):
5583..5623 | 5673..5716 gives -89.4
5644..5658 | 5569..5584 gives 67.2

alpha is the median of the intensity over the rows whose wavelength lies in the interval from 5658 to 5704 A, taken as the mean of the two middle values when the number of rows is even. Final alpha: 5.69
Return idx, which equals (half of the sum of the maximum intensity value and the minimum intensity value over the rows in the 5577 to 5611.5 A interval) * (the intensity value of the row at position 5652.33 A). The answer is 38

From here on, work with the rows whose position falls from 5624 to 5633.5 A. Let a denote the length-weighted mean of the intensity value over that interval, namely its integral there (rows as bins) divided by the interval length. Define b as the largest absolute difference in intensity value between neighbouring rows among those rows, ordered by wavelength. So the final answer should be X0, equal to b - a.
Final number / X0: -4.7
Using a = 5.53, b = 0.85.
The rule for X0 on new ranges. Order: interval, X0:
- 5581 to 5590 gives -4.4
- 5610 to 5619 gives -4.1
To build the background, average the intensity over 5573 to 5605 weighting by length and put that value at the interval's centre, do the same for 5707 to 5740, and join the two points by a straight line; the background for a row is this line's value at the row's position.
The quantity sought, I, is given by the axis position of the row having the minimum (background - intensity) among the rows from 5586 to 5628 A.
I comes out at 5606.96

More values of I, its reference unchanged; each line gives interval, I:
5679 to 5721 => 5705.95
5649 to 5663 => 5651.03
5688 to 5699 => 5695.45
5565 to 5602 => 5596.65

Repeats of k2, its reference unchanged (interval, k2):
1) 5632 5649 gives 5640.63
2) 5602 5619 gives 5606.96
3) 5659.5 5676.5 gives 5666.67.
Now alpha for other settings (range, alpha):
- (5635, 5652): 6.13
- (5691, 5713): 5.53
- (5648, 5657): 5.64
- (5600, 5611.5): 6.21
